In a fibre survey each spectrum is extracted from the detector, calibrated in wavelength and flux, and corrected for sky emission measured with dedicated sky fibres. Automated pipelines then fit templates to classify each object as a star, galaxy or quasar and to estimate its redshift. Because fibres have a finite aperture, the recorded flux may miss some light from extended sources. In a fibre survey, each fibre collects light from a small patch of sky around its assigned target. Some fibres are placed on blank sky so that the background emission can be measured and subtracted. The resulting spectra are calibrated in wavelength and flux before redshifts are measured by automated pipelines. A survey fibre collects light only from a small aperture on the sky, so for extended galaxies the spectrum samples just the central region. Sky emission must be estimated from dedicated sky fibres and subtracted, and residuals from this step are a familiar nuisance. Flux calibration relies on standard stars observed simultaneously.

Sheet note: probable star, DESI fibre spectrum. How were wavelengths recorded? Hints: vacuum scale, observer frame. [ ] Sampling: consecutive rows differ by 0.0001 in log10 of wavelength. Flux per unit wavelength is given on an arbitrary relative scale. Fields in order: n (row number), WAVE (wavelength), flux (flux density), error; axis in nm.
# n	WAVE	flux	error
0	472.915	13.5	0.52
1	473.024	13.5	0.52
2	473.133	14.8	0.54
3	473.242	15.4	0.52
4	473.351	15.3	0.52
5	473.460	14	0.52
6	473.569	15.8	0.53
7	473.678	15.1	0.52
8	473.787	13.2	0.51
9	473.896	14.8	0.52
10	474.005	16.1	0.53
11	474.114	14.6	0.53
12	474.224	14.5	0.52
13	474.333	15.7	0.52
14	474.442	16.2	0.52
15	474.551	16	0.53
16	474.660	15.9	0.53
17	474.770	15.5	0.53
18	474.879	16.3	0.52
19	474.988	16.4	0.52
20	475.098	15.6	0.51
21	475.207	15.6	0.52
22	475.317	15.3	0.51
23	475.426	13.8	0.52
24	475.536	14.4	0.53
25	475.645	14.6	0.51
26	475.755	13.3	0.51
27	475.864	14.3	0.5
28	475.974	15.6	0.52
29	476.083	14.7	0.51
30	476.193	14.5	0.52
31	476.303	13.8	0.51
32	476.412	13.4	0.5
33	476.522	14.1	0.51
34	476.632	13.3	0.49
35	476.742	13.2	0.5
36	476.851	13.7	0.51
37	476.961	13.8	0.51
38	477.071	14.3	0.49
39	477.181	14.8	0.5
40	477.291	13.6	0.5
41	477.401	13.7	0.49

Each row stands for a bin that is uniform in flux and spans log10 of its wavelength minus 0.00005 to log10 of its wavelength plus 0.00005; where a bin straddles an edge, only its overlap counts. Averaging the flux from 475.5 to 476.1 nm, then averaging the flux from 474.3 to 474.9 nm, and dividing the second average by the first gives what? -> 1.10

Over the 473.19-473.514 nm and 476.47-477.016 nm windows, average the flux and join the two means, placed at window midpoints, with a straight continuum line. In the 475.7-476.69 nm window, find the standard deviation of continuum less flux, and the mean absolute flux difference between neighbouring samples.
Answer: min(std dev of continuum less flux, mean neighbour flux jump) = 0.7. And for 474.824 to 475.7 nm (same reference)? 0.5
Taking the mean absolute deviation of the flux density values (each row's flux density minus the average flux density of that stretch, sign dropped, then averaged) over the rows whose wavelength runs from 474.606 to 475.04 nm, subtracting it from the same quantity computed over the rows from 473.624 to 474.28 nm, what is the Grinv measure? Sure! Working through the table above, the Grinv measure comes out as 0.29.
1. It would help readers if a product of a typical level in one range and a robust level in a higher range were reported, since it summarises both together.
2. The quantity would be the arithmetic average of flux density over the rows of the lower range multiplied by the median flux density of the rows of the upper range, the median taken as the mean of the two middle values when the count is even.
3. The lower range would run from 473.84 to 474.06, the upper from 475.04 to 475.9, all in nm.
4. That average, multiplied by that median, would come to 224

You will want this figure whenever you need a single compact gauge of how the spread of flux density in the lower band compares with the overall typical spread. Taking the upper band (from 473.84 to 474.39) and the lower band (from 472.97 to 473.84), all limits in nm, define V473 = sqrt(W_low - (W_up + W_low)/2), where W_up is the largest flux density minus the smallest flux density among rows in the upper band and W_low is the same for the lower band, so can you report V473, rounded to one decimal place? 0.7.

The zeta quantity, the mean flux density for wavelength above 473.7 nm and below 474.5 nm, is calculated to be 15.0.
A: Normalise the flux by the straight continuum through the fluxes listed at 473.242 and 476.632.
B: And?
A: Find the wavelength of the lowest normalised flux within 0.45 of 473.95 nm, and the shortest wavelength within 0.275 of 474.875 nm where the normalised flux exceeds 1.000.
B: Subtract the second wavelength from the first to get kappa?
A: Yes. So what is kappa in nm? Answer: -0.87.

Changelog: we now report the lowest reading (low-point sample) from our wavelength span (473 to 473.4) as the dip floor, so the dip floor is 13.5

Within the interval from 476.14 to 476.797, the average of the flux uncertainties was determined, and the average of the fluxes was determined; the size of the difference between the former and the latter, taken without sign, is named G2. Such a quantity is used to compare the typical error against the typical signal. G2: 13.2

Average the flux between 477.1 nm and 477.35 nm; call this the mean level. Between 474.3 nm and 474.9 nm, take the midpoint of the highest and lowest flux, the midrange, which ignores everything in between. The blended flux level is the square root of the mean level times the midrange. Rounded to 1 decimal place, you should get 15.0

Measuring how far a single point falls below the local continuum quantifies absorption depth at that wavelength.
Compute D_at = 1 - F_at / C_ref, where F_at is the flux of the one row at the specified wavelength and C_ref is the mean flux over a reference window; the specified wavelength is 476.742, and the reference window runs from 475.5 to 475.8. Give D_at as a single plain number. 0.064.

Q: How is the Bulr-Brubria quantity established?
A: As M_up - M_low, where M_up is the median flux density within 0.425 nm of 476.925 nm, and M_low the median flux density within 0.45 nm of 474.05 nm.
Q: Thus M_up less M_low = -1.2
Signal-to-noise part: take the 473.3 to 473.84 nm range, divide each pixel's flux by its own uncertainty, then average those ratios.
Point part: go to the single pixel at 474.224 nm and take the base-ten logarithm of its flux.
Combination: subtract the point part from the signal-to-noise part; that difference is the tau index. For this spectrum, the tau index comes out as 27.1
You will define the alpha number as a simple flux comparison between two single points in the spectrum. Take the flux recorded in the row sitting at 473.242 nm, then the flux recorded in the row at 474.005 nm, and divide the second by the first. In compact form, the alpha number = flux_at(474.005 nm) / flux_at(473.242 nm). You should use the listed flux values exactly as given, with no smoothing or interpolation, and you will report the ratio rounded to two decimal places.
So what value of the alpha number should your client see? 1.05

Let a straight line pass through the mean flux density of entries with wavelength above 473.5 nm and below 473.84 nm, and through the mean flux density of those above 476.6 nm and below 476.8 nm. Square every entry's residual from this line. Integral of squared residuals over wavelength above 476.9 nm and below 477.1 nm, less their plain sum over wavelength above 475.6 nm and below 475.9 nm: -1.1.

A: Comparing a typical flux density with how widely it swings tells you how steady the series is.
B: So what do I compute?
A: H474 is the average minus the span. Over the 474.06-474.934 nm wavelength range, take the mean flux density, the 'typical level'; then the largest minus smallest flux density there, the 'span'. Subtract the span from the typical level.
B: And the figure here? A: 13.8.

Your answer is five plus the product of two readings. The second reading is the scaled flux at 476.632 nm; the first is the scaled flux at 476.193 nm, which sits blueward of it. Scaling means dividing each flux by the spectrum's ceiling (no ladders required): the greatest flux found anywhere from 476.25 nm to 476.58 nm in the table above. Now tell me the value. 5.97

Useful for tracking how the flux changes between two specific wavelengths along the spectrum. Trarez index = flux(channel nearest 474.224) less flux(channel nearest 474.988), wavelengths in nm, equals -1.9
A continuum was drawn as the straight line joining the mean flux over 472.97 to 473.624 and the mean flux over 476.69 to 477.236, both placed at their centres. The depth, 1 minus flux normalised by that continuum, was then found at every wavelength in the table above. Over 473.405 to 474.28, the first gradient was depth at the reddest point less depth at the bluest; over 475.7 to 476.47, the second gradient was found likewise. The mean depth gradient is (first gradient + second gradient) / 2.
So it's -0.03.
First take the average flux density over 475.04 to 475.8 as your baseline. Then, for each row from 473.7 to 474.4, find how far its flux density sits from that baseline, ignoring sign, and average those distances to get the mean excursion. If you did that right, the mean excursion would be 0.72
